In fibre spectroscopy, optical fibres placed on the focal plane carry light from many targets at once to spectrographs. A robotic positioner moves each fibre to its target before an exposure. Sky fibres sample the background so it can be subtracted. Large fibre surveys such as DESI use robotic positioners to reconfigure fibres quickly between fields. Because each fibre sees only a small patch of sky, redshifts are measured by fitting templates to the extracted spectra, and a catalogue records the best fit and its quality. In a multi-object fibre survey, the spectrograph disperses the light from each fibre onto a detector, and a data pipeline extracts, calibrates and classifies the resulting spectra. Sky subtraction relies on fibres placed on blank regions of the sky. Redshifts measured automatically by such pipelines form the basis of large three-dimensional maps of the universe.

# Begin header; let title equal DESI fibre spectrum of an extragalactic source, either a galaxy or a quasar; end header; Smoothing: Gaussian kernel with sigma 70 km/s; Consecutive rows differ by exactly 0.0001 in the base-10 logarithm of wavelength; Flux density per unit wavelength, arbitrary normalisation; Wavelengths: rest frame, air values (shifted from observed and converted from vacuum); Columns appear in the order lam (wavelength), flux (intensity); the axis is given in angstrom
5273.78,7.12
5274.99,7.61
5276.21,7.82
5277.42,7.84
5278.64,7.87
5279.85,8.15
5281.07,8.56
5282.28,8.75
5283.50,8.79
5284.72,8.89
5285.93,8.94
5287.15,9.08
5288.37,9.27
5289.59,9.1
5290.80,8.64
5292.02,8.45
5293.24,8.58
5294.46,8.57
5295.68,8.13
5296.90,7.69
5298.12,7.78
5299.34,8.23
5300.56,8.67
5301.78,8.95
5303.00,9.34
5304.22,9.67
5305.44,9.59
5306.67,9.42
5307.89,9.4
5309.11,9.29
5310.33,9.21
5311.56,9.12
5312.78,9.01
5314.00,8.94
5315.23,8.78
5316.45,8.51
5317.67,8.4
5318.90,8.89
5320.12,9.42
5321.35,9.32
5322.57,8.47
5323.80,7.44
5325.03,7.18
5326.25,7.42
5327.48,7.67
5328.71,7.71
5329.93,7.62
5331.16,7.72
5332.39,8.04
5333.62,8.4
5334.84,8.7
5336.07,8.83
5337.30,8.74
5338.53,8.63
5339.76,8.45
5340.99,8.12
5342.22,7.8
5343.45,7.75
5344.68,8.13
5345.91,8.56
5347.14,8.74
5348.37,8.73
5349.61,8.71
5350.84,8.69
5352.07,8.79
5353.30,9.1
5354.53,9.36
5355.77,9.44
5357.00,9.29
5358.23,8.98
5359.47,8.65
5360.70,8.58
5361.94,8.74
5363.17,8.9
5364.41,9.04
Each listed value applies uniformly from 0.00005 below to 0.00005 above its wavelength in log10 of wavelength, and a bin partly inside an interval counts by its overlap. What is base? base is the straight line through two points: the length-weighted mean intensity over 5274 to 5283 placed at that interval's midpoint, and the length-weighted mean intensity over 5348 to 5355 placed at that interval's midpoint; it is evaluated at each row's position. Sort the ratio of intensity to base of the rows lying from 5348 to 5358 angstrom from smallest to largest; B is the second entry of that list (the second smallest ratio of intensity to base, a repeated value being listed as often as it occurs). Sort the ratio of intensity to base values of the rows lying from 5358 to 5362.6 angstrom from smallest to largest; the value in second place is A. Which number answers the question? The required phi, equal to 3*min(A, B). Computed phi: 2.89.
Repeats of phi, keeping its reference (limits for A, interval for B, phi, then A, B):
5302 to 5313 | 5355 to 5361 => 2.89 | 1.08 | 0.96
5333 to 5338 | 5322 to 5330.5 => 2.59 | 1.00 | 0.86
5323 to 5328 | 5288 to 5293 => 2.59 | 0.86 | 1.05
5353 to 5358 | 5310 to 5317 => 3.11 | 1.04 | 1.04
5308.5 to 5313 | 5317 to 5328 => 2.59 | 1.08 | 0.86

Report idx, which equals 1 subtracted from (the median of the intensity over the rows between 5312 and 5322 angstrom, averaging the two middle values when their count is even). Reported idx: 7.9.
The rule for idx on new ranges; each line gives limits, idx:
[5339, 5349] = 7.3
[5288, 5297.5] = 7.6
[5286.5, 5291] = 8.1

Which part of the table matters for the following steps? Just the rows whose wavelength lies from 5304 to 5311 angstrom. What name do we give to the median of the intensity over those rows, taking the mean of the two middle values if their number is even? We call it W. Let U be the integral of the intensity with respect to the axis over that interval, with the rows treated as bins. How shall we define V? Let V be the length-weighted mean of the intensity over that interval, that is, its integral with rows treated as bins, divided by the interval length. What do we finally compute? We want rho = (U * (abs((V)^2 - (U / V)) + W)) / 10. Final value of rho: 598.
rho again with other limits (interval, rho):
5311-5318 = 491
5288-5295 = 480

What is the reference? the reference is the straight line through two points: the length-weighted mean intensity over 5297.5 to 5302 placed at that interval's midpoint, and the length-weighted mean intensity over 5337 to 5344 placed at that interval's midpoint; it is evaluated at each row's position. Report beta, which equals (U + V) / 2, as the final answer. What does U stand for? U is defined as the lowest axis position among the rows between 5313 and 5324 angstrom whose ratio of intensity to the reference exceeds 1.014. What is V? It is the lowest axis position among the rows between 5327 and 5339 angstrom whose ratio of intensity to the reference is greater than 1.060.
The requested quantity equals 5325.0 angstrom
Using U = 5314.00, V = 5336.07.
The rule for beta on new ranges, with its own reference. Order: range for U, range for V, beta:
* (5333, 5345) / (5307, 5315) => 5320.8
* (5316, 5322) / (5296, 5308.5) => 5309.1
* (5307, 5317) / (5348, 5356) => 5328.1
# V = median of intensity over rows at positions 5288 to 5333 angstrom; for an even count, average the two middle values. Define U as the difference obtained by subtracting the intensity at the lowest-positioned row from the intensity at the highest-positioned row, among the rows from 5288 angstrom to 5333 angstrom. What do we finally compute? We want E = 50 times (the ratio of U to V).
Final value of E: -7.1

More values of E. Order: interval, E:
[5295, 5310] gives 6.4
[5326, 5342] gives 4.3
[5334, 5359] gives 1.6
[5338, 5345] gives -3.1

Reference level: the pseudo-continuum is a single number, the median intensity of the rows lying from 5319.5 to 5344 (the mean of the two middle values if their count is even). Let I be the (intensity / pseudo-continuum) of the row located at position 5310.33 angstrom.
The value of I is 1.14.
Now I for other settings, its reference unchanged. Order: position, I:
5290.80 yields 1.07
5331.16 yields 0.96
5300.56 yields 1.07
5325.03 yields 0.89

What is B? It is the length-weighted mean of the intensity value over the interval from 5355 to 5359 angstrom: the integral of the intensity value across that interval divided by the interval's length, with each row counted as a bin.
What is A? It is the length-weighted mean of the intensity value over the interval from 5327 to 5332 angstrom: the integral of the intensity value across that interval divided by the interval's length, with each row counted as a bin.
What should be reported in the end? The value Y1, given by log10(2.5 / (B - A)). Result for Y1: 0.22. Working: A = 7.7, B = 9.21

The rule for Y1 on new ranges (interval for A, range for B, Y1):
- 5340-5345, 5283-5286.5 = 0.44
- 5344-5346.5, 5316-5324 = 0.83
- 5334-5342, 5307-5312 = 0.53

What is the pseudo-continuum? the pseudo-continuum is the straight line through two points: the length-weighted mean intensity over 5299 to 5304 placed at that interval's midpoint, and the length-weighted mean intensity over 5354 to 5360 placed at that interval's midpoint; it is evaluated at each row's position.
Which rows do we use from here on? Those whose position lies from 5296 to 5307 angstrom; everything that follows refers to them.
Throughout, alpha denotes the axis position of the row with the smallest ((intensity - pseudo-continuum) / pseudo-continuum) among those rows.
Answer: 5296.90 angstrom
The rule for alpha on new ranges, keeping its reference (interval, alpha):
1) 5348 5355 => 5350.84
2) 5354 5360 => 5359.47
